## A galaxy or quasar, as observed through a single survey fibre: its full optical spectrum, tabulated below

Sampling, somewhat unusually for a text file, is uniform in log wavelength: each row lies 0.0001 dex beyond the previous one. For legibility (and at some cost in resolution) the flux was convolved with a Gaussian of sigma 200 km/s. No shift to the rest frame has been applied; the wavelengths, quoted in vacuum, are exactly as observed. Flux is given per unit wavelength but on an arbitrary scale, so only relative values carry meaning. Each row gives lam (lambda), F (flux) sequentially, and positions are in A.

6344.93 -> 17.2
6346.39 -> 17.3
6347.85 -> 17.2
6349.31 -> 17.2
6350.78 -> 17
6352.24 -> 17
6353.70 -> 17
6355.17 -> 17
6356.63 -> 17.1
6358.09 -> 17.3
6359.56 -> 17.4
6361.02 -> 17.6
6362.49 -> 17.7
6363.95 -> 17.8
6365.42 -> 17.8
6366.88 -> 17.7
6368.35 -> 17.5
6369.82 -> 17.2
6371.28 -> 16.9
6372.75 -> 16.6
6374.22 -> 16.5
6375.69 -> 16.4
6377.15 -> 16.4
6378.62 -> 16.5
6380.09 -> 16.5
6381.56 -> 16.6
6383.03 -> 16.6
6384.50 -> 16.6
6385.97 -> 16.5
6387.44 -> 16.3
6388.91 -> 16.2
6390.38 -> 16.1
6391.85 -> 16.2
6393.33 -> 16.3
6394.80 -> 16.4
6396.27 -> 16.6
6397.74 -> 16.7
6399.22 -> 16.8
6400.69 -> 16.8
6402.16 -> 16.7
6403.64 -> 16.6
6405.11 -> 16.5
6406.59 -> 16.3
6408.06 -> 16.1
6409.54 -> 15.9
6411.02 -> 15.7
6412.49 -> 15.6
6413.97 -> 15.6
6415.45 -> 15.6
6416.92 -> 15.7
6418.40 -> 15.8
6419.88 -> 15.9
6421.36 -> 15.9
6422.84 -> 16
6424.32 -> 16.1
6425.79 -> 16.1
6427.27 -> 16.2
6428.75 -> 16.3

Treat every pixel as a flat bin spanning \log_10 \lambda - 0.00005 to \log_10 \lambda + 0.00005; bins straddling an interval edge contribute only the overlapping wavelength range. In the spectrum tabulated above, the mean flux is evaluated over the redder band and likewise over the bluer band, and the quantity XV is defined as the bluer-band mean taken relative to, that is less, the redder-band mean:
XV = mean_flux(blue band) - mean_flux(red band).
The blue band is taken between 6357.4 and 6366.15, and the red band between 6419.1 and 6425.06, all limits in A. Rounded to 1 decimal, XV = 1.6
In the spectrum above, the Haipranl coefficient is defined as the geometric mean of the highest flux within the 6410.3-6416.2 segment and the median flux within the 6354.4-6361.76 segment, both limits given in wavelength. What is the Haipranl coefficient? 16.5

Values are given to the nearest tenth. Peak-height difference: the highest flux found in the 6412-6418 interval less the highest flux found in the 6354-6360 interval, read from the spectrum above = -1.7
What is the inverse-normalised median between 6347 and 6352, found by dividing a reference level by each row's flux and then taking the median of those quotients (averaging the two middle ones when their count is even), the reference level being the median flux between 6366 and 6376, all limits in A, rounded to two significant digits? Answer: 0.98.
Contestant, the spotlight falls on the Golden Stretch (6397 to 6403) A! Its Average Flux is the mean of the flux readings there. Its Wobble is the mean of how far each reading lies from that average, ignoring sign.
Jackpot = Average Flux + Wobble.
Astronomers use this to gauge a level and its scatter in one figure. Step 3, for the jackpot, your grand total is 16.8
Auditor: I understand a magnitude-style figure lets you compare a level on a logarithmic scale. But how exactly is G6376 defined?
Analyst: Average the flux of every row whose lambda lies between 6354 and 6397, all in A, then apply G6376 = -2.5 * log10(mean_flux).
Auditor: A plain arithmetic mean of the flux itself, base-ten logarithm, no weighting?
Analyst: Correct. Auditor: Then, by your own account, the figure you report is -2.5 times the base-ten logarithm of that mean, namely -3.07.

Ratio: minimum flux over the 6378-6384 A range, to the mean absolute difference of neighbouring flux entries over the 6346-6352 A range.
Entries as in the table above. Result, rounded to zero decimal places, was 165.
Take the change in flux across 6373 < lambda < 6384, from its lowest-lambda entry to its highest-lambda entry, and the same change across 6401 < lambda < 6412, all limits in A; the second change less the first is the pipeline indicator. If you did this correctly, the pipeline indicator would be -1.1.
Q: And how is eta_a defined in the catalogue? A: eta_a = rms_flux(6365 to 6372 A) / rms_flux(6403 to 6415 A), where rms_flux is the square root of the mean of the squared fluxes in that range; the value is 1.09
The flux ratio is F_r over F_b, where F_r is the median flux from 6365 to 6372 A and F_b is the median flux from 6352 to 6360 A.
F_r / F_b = 1.03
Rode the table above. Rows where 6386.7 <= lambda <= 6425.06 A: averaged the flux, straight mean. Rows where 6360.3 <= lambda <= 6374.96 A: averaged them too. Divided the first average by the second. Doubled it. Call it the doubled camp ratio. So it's 1.87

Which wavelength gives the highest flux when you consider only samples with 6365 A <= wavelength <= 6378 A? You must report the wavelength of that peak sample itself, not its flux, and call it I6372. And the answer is 6365.42 A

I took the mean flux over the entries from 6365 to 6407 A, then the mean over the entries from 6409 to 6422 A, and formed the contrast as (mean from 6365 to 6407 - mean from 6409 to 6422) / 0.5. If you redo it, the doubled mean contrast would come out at 1.8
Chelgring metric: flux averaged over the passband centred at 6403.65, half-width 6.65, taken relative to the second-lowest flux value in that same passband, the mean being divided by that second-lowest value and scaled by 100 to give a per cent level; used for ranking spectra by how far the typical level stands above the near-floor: 102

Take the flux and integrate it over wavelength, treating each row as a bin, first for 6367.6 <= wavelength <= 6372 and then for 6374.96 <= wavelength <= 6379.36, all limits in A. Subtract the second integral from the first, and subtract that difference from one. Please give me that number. -2.3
